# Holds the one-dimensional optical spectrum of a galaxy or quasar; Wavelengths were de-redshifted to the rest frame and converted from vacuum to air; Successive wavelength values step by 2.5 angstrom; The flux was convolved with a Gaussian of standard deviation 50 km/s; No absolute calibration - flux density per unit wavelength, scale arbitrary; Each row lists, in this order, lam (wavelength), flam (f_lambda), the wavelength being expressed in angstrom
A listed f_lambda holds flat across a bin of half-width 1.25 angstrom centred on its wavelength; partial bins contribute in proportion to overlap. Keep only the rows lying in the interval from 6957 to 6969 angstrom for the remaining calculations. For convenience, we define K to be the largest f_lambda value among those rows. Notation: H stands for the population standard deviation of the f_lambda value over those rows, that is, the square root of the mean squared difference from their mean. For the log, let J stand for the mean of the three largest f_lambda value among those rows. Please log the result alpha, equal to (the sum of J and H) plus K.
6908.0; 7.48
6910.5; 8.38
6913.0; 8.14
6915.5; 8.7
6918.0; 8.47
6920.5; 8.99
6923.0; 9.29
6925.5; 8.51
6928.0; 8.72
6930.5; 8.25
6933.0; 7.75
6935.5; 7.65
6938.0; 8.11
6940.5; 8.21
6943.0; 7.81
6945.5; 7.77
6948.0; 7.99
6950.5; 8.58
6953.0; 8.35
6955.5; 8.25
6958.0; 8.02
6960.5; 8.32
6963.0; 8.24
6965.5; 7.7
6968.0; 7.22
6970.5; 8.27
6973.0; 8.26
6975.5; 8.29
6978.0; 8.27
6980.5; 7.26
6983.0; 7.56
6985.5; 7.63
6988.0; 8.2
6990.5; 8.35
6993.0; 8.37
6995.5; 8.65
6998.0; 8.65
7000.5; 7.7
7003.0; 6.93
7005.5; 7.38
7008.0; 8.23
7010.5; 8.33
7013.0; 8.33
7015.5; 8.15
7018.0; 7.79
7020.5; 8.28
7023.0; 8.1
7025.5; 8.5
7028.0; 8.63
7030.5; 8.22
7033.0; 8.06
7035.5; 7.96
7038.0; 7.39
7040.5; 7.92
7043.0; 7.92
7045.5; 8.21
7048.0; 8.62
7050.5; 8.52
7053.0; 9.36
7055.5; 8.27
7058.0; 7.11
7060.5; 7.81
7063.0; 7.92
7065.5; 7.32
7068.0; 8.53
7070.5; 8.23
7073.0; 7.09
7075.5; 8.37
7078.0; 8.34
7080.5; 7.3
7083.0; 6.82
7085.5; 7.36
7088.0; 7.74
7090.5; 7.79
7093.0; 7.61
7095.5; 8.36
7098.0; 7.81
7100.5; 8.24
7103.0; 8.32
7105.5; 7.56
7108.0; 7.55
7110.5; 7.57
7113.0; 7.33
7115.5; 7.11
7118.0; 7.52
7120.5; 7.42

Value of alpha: 16.9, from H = 0.40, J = 8.19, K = 8.32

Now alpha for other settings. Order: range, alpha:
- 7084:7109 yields 17.0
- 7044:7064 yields 18.8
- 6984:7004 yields 17.8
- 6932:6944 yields 16.5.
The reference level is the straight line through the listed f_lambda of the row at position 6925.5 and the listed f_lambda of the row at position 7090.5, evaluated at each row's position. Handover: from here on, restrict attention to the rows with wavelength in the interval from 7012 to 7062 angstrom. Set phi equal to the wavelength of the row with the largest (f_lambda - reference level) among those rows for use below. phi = 7053.0 angstrom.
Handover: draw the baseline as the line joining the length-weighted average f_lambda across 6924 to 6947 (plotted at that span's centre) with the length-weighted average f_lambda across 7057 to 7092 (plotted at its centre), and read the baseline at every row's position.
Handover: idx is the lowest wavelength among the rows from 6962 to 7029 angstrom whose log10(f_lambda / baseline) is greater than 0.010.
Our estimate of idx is 6963.0 angstrom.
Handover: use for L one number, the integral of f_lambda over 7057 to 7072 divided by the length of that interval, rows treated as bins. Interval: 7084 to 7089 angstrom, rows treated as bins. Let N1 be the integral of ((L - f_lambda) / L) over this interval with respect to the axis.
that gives 0.20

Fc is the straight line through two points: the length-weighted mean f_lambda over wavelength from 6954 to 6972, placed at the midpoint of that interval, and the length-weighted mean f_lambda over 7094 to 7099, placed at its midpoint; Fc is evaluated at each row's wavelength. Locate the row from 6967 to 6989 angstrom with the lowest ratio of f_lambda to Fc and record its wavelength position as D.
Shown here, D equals 6968.0 angstrom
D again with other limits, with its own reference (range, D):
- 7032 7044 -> 7038.0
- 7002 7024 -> 7003.0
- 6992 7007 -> 7003.0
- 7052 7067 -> 7058.0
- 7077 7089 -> 7083.0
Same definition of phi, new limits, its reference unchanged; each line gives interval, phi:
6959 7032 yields 7028.0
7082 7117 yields 7095.5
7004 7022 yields 7013.0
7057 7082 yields 7068.0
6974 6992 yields 6990.5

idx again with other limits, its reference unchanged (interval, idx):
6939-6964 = 6950.5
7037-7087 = 7045.5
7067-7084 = 7068.0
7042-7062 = 7045.5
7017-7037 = 7020.5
